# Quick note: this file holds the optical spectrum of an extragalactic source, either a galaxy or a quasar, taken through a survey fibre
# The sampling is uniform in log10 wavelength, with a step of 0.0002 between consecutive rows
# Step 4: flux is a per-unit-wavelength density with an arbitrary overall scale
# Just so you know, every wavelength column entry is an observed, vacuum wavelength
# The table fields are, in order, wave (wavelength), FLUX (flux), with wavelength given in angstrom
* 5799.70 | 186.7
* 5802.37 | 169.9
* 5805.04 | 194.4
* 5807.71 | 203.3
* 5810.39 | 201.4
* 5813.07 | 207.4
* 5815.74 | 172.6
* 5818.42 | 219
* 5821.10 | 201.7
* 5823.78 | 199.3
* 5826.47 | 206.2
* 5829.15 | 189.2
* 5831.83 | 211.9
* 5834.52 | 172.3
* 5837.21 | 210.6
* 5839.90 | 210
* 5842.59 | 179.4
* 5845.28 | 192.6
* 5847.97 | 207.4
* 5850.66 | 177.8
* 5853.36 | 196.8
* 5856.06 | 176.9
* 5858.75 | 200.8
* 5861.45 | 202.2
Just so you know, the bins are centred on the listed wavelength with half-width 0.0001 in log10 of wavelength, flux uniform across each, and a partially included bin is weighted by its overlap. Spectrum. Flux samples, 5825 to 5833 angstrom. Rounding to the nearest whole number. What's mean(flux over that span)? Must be 202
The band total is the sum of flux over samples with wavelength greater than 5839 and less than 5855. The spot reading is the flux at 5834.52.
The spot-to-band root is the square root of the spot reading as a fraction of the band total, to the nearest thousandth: 0.385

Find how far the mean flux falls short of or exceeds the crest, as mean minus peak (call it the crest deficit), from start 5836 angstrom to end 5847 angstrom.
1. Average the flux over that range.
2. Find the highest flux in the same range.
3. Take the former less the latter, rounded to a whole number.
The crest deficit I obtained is -12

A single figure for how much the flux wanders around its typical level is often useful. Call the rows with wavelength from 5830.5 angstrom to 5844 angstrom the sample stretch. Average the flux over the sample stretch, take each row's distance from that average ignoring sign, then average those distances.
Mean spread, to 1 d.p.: 16.8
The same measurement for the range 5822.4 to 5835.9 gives 12.0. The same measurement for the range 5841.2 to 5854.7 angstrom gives 9.8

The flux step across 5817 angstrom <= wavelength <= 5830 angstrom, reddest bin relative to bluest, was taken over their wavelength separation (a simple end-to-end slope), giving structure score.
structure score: -2.8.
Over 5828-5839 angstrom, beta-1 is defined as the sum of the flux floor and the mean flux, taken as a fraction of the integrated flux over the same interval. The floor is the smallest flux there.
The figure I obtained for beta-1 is 0.17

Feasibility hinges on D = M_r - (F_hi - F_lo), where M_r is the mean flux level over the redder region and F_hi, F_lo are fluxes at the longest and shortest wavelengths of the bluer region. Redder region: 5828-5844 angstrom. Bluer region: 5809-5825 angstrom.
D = 198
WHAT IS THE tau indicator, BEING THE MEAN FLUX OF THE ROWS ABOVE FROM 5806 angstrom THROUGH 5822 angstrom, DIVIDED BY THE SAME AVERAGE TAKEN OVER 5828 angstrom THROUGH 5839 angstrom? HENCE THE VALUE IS 1.02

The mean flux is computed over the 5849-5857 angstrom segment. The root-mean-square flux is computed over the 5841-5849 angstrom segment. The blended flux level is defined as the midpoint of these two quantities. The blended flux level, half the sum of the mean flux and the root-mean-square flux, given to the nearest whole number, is 189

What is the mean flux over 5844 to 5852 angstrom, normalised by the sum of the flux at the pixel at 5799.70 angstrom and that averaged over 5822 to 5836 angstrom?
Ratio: 0.504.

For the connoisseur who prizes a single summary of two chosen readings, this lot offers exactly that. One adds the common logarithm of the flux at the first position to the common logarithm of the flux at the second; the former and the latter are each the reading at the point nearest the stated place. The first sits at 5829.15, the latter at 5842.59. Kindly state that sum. 4.53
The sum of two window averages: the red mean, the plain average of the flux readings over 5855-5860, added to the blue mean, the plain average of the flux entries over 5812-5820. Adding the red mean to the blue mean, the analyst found 389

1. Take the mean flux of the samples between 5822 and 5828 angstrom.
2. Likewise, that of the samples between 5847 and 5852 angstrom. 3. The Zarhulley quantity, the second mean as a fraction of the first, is 0.95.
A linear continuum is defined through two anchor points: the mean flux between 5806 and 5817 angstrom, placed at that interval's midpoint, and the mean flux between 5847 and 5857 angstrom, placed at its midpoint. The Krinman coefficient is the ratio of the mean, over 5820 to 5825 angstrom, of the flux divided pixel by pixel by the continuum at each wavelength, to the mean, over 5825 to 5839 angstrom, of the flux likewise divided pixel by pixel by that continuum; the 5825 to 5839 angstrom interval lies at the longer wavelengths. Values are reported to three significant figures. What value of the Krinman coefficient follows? 1.00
